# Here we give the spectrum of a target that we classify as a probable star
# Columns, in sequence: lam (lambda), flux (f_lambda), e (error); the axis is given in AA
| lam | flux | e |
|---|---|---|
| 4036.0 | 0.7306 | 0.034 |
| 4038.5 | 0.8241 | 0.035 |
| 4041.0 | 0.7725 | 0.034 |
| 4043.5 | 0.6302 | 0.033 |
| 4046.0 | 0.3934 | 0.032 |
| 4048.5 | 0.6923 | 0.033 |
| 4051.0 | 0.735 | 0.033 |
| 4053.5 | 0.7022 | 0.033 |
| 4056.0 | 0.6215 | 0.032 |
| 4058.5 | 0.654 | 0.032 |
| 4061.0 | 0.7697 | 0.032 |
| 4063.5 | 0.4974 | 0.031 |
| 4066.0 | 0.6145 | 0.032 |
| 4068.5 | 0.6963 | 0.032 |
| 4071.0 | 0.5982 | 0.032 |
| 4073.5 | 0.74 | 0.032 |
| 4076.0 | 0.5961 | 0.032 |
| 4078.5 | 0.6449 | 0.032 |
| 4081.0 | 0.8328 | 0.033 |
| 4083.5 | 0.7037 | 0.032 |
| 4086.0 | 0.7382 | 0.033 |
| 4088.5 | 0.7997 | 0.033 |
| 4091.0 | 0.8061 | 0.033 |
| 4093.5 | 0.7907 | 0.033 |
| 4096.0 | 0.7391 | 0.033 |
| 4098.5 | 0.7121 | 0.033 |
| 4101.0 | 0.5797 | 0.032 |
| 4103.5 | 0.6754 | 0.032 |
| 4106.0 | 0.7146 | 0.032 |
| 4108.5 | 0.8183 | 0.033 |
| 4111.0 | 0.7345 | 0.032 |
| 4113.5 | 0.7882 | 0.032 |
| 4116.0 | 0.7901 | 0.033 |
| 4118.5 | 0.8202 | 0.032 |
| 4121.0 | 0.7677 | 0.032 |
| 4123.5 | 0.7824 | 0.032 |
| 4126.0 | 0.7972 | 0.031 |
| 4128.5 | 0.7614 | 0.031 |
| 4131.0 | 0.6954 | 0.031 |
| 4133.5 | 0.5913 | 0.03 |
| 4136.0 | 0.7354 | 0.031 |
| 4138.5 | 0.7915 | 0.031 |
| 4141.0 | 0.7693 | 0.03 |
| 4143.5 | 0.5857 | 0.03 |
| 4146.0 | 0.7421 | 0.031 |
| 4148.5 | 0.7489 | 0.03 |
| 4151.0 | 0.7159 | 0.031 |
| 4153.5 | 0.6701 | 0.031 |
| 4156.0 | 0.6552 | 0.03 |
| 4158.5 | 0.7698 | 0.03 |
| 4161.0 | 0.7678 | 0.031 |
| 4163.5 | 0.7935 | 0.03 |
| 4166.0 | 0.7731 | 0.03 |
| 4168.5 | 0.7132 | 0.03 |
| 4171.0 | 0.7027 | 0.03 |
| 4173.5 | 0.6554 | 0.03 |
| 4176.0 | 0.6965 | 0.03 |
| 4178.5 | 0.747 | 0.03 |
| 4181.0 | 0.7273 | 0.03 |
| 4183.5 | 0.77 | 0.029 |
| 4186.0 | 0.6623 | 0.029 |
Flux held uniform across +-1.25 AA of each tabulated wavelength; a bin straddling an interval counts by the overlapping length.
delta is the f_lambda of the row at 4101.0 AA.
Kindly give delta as 0.5797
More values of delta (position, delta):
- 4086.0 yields 0.7382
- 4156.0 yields 0.6552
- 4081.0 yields 0.8328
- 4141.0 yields 0.7693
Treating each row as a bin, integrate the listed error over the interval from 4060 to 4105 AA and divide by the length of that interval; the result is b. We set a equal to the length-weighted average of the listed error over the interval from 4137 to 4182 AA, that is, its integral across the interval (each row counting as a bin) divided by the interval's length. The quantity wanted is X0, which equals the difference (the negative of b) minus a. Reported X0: -0.0626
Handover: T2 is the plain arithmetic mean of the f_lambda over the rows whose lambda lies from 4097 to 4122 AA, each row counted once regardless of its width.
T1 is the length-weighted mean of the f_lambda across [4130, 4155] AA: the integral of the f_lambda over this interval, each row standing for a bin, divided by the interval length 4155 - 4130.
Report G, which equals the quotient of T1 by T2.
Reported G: 0.95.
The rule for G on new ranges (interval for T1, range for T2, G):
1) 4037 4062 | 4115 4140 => 0.90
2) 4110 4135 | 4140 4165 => 1.04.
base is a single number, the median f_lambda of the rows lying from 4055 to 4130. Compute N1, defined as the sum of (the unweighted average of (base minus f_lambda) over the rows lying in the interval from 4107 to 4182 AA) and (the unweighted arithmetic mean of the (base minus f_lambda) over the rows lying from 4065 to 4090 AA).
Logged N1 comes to 0.044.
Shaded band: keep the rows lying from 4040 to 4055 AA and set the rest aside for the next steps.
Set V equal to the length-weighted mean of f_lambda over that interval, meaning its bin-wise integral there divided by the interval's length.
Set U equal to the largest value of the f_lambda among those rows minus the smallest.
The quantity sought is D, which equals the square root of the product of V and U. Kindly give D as 0.50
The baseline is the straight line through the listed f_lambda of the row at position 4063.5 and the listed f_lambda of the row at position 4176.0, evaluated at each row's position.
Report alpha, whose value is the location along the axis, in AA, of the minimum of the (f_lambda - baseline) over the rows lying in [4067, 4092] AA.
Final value 4076.0 AA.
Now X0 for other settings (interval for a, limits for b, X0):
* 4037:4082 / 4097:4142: -0.0642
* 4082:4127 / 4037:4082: -0.0649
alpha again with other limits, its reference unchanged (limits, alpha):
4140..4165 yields 4143.5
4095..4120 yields 4101.0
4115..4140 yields 4133.5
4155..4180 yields 4173.5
